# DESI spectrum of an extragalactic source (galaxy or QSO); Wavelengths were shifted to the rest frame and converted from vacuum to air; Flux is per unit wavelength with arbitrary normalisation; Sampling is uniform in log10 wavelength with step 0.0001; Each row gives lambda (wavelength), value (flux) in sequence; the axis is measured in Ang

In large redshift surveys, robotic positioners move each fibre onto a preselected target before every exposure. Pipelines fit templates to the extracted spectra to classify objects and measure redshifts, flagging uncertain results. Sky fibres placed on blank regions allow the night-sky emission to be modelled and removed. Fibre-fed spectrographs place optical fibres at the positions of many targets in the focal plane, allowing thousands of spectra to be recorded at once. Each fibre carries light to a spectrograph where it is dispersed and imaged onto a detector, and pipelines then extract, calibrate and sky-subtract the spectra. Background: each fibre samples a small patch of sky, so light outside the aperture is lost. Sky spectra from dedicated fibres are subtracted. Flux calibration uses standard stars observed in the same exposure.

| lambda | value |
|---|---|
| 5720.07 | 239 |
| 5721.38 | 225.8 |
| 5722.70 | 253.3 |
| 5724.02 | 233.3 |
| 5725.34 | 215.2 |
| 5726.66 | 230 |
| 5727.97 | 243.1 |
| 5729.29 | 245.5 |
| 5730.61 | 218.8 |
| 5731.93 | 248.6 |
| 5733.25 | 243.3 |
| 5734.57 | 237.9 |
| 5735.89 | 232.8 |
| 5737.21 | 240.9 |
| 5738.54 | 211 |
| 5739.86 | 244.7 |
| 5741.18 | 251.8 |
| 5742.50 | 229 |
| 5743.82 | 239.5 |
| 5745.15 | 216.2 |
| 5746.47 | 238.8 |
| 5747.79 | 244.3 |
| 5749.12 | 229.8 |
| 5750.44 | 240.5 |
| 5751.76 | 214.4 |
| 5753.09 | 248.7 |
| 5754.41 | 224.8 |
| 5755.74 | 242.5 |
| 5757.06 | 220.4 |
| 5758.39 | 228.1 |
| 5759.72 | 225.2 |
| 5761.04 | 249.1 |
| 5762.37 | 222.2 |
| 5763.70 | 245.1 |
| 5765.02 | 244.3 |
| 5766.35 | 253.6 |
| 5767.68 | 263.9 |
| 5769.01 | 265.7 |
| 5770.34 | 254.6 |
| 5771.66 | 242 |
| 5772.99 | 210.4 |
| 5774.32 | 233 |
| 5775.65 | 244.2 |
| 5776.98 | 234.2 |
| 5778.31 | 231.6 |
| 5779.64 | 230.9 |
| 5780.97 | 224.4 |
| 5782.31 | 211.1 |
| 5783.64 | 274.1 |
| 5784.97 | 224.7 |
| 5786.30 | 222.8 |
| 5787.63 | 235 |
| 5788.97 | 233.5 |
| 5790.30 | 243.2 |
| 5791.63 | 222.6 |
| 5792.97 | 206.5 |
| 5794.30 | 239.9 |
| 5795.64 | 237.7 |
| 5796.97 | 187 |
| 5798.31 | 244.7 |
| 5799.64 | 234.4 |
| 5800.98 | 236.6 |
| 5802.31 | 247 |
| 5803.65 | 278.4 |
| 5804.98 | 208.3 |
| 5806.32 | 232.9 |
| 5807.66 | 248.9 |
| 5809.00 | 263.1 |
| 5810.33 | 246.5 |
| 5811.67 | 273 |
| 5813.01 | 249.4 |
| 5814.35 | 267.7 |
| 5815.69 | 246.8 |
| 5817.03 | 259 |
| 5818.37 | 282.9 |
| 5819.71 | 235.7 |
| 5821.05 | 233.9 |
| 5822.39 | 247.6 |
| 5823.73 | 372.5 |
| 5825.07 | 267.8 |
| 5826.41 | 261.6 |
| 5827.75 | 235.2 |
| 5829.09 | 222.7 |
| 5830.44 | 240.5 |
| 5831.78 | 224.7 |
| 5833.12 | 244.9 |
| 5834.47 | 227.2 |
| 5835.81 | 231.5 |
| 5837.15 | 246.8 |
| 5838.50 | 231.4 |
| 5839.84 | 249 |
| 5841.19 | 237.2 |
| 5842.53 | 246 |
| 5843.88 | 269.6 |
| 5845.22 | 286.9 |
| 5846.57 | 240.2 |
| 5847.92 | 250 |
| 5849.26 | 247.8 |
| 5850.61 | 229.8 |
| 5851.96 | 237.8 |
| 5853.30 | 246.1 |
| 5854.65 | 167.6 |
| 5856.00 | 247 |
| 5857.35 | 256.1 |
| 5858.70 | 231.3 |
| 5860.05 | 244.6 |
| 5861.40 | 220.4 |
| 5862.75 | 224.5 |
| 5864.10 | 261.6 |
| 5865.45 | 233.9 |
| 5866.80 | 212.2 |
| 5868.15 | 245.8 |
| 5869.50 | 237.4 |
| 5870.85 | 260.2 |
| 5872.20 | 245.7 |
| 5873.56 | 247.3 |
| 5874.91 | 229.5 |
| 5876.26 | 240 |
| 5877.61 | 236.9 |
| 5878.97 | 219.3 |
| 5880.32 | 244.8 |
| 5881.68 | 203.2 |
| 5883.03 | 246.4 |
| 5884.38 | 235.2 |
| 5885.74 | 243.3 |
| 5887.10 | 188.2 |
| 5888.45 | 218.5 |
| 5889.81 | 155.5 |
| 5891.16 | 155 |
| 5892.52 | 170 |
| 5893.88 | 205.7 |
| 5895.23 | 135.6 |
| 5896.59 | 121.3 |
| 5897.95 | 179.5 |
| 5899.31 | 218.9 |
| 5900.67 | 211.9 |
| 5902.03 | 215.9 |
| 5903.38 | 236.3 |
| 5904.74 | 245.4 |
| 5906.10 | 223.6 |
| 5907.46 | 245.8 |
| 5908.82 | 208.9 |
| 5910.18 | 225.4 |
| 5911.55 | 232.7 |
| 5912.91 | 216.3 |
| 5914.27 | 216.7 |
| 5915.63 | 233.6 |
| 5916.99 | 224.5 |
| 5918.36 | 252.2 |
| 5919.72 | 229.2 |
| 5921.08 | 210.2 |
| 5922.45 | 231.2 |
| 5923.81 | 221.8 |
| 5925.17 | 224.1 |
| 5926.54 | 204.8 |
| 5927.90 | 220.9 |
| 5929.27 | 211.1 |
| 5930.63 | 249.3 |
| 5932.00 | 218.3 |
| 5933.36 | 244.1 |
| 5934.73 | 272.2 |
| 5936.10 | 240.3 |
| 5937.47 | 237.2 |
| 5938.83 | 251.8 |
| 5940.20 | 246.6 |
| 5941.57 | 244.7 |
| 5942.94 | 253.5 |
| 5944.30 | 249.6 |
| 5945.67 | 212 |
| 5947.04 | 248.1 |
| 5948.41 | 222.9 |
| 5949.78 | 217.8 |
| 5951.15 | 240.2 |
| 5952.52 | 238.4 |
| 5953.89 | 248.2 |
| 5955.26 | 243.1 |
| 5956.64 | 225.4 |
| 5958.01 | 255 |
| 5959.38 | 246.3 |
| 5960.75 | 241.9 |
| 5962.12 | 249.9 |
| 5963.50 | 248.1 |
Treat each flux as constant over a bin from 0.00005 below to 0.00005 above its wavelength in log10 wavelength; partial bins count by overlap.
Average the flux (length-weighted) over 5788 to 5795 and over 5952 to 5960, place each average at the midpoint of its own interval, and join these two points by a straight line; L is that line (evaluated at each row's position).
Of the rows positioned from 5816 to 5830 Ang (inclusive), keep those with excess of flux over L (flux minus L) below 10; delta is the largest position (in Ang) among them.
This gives 5829.09 Ang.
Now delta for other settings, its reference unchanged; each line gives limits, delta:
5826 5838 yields 5835.81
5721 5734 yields 5730.61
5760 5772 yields 5762.37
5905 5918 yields 5916.99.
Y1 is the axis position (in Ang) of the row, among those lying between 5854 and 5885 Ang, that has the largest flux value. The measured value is 5864.10 Ang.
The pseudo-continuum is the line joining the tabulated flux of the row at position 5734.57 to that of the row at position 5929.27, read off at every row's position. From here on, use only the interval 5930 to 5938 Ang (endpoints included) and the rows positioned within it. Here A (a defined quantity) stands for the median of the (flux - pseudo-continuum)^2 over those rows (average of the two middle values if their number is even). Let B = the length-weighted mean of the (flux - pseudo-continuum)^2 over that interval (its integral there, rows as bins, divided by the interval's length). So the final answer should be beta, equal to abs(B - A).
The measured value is 348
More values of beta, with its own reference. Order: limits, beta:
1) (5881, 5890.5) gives 263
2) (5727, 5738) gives 59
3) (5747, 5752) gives 62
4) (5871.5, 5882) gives 27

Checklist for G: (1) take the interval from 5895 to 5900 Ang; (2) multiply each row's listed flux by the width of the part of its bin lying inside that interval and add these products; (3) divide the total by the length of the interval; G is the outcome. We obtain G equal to 166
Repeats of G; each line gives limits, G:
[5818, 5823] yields 248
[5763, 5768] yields 251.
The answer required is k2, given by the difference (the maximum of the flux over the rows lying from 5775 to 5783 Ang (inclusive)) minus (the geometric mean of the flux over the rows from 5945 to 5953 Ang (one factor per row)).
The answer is 15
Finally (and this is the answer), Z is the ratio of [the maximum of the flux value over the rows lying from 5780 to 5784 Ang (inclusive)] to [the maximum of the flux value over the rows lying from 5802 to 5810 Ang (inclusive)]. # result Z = 0.98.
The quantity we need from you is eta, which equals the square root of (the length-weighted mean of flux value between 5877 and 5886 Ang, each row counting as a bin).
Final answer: 15.2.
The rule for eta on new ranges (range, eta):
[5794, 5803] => 15.2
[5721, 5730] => 15.3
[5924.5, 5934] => 15.0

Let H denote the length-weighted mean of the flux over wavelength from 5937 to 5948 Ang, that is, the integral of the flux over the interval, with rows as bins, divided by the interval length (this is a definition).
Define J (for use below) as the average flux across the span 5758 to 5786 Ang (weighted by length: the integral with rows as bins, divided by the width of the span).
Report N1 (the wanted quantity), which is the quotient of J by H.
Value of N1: 0.983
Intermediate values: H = 243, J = 239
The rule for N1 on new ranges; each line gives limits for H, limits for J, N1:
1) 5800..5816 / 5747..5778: 0.955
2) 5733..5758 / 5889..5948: 0.940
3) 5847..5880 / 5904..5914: 0.963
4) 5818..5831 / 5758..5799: 0.905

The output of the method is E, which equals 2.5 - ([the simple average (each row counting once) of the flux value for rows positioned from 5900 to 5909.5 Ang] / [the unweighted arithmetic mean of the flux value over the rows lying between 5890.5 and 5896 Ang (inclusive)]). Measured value 1.14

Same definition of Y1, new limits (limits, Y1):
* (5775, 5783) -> 5775.65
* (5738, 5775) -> 5769.01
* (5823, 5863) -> 5823.73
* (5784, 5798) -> 5790.30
